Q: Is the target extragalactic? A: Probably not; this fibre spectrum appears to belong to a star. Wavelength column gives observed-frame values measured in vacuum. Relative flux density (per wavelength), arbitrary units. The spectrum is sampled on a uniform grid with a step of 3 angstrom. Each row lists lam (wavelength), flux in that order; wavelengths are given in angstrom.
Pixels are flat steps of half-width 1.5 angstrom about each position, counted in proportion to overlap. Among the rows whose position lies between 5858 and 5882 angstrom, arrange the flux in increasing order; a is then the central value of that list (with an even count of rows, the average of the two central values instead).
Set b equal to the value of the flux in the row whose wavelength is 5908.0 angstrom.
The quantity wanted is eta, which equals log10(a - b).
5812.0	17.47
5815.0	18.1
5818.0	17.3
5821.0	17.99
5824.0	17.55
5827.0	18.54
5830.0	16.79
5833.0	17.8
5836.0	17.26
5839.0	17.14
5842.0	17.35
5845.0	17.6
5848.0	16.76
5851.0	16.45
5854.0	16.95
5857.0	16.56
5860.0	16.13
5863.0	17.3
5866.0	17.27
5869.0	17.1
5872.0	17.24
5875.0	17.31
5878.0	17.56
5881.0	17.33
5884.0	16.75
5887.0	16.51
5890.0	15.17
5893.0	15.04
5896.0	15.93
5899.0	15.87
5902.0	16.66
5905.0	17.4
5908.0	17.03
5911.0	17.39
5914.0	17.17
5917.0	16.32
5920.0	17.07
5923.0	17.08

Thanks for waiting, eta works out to -0.59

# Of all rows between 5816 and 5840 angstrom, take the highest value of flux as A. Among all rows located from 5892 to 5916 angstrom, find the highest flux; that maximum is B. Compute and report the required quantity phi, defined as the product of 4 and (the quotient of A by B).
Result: 4.26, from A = 18.54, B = 17.4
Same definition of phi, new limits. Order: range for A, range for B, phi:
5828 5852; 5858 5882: 4.05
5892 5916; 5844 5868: 3.95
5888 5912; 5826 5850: 3.75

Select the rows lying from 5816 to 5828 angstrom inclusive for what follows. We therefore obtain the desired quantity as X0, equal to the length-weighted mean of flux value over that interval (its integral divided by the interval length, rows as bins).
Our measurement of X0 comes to 17.8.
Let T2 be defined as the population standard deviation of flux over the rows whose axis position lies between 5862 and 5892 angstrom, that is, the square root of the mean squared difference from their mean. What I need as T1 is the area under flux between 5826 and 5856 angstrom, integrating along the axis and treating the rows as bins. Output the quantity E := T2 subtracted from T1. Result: 516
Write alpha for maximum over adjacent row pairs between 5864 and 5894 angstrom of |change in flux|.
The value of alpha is 1.3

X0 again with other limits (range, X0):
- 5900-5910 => 17.0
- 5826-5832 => 17.6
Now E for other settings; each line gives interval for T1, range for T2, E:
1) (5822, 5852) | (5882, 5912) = 520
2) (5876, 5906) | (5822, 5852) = 492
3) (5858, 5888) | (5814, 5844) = 511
